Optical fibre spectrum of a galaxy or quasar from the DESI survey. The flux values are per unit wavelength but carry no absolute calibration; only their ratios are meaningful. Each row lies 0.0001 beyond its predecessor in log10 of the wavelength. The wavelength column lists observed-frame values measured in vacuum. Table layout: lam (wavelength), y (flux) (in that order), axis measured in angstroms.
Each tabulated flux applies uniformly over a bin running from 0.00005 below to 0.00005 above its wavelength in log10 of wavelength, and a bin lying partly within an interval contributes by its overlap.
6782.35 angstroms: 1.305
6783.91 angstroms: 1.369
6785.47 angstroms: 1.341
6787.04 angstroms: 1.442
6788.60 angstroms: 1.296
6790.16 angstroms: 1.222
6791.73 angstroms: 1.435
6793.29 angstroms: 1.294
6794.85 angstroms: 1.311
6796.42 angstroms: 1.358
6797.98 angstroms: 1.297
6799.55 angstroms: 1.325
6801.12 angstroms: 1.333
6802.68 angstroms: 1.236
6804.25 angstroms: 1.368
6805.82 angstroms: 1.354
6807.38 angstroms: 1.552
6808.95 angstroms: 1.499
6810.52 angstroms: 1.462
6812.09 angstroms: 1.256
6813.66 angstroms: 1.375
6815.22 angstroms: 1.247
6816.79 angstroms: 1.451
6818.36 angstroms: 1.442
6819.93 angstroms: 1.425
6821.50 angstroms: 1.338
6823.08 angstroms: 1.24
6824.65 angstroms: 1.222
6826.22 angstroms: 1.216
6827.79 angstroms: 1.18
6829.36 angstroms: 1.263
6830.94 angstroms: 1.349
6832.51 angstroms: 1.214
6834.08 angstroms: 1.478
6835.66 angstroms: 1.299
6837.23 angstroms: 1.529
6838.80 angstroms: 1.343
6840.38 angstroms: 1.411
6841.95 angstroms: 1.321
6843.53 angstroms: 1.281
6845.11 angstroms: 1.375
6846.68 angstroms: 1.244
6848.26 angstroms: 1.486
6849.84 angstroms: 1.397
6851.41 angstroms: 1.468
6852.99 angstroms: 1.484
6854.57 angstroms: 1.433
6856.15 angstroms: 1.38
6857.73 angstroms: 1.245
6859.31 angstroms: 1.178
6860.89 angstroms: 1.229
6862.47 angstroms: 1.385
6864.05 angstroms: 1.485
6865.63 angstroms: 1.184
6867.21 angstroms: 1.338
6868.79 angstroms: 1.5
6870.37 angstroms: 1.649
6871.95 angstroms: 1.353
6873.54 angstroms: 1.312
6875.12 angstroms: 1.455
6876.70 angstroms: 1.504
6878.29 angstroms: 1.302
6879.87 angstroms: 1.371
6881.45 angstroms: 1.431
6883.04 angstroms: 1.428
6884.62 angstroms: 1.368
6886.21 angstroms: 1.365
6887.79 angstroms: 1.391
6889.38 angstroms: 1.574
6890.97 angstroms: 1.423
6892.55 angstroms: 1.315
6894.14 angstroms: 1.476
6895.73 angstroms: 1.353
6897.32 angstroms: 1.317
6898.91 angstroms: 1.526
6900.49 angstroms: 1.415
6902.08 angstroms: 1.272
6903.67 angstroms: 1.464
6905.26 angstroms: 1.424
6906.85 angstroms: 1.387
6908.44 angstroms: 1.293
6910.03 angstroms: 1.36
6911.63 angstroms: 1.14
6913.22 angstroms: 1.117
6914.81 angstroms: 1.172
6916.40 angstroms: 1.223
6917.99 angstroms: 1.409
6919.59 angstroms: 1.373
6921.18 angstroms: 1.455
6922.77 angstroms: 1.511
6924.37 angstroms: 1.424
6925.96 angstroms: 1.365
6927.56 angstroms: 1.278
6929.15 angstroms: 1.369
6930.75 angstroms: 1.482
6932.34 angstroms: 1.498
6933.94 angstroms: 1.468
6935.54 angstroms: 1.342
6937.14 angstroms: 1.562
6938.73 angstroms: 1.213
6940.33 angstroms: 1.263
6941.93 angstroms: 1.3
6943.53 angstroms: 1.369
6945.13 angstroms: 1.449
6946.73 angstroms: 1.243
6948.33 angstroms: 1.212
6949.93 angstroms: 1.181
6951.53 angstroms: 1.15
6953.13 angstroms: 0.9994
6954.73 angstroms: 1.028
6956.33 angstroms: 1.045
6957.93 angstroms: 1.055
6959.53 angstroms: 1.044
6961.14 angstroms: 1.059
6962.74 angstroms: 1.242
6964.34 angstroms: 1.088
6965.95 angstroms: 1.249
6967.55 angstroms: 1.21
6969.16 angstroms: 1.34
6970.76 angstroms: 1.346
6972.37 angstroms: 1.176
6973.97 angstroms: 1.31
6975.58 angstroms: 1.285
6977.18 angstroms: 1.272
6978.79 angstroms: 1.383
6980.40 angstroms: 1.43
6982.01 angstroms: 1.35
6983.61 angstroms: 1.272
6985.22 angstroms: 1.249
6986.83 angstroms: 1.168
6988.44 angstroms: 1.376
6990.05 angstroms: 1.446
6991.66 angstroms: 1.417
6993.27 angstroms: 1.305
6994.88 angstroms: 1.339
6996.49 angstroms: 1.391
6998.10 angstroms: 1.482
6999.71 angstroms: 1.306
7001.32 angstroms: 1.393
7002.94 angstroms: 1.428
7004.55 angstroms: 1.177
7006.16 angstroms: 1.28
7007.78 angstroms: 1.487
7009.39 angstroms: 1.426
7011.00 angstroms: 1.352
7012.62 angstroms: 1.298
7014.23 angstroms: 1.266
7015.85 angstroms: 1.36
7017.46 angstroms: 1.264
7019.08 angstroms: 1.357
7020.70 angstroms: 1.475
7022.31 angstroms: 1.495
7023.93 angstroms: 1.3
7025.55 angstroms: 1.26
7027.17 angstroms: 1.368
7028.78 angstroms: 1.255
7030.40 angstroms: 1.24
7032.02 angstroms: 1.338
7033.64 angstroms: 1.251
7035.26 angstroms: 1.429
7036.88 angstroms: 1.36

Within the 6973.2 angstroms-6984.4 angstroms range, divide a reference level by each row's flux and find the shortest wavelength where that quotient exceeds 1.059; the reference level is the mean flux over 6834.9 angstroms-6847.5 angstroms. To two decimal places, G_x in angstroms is 6977.18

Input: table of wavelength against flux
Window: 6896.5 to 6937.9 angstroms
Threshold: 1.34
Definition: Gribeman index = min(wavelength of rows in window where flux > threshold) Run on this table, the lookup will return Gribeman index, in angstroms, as 6898.91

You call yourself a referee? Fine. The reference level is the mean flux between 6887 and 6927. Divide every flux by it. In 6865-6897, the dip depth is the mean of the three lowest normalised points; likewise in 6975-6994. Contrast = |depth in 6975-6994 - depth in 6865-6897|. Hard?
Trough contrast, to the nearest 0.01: 0.03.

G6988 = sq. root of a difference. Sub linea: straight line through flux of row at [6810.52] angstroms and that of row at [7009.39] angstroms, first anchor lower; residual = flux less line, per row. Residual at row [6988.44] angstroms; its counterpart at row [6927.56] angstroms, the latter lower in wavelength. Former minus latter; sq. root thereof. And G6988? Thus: 0.33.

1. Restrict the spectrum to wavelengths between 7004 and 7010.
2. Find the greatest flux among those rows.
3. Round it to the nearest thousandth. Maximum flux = 1.487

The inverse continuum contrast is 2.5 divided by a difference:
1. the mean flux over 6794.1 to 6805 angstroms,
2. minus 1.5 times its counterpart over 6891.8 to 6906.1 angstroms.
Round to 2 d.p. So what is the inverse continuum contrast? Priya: -3.22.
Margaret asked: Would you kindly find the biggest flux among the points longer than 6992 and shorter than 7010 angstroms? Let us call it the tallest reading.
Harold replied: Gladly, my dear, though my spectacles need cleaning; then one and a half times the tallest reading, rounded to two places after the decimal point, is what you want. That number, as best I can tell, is 2.23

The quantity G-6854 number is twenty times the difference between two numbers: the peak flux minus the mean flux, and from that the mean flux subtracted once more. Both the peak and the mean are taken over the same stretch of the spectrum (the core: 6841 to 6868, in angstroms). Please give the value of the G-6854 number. -24.2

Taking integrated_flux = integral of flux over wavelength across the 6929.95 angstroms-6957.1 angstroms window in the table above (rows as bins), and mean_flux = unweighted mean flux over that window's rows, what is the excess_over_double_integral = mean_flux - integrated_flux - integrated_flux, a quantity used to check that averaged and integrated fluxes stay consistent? -68.4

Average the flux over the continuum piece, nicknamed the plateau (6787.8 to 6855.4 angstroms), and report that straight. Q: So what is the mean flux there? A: 1.35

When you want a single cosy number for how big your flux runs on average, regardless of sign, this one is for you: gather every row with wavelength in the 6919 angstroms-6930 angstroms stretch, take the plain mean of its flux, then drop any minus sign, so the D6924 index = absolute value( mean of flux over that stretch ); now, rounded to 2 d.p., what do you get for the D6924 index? 1.40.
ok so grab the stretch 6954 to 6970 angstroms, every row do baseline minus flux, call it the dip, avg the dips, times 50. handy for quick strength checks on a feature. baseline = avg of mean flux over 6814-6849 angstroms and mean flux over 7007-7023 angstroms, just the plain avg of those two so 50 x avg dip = 11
